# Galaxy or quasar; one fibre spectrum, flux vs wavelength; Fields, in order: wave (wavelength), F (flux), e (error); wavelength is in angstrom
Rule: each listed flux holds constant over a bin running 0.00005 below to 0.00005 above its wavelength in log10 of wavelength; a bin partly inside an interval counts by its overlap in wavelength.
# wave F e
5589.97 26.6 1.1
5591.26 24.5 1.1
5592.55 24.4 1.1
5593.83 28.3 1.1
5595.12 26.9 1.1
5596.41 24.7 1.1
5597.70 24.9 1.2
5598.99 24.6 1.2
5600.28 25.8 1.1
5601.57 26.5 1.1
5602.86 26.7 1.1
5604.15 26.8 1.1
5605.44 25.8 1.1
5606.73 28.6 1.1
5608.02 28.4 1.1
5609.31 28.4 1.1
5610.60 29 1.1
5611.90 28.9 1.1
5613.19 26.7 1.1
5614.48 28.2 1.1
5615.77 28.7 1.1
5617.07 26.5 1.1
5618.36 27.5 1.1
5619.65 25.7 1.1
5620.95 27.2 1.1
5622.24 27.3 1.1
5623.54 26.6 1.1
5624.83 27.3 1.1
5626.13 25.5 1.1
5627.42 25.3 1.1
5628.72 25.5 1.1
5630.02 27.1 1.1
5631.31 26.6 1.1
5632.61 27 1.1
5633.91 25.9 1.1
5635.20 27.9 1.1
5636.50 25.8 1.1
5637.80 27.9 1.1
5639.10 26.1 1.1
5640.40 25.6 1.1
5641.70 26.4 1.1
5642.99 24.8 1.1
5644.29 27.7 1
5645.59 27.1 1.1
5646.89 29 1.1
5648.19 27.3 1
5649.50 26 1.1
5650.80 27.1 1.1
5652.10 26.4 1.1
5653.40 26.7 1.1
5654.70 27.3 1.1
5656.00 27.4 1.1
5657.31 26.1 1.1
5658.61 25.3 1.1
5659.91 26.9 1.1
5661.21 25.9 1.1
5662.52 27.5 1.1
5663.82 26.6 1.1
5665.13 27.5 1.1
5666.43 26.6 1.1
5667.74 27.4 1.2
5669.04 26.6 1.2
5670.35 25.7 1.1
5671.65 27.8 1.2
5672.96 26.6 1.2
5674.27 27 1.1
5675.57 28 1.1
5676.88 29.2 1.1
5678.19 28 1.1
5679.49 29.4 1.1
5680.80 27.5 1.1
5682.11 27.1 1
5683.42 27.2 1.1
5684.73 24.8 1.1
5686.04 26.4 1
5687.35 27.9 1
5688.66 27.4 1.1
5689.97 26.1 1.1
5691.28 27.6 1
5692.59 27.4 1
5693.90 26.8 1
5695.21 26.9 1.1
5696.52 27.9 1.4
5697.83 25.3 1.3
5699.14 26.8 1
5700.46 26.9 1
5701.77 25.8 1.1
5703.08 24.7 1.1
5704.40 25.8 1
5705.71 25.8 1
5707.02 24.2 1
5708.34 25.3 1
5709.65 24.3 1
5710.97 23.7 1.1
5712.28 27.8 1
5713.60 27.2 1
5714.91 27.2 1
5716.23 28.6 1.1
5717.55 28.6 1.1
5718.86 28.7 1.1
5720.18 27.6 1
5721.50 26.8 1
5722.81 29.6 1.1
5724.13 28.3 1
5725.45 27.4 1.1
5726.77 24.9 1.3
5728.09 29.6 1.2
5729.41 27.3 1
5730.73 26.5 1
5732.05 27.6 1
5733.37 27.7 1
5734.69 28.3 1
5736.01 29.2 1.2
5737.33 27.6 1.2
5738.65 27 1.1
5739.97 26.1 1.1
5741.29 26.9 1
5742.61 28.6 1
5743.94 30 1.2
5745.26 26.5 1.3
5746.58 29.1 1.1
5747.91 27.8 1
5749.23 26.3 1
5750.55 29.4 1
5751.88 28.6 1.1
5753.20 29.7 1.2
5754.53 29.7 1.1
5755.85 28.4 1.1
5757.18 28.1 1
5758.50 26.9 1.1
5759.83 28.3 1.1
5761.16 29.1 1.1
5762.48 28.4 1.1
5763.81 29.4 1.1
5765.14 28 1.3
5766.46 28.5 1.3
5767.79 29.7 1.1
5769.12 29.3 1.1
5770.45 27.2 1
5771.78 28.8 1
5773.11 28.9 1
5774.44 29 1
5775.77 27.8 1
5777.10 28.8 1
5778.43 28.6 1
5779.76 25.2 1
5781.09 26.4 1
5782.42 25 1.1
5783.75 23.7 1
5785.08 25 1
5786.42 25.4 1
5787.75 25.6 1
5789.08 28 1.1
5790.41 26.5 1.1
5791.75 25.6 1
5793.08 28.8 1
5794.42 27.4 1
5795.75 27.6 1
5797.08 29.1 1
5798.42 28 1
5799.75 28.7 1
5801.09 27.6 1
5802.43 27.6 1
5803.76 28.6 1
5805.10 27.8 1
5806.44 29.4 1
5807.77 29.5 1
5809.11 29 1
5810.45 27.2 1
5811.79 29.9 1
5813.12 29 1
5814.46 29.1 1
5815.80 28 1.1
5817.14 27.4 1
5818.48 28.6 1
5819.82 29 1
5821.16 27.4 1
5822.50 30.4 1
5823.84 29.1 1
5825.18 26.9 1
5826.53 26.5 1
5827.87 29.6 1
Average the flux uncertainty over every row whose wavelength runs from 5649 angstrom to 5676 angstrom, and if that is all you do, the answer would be 1.12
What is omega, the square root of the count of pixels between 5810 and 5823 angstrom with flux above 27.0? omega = 3.2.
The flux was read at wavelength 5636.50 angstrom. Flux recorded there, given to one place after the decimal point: 25.8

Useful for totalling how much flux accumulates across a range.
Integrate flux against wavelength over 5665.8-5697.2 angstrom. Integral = 855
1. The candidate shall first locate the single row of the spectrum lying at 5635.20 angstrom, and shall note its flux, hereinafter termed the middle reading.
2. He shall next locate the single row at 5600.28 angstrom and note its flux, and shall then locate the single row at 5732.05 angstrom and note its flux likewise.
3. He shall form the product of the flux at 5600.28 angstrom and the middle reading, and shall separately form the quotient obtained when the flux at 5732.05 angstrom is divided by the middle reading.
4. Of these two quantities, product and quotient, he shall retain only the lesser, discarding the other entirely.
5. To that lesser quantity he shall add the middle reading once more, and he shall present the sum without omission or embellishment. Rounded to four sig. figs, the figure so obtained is 28.89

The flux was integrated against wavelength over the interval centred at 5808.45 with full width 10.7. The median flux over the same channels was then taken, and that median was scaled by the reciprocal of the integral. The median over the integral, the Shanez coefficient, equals 0.094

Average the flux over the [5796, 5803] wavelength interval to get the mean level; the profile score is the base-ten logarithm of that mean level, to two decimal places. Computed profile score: 1.45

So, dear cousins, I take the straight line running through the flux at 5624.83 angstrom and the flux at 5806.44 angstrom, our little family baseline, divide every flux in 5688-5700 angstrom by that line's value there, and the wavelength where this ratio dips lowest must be 5697.83 angstrom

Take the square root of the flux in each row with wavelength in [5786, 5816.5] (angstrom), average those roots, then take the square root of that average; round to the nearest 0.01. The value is 2.30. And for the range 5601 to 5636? 2.28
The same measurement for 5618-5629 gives 2.27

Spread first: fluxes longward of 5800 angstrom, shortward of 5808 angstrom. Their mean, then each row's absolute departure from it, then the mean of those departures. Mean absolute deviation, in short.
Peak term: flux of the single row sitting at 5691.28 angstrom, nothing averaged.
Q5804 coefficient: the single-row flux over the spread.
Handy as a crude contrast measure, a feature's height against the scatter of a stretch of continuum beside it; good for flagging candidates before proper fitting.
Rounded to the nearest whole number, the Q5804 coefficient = 37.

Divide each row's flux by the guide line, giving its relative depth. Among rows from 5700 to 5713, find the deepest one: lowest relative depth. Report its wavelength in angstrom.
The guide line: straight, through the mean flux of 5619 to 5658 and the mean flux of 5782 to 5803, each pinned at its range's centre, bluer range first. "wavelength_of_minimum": 5710.97 angstrom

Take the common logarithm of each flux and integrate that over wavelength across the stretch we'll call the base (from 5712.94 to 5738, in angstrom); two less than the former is 34.2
